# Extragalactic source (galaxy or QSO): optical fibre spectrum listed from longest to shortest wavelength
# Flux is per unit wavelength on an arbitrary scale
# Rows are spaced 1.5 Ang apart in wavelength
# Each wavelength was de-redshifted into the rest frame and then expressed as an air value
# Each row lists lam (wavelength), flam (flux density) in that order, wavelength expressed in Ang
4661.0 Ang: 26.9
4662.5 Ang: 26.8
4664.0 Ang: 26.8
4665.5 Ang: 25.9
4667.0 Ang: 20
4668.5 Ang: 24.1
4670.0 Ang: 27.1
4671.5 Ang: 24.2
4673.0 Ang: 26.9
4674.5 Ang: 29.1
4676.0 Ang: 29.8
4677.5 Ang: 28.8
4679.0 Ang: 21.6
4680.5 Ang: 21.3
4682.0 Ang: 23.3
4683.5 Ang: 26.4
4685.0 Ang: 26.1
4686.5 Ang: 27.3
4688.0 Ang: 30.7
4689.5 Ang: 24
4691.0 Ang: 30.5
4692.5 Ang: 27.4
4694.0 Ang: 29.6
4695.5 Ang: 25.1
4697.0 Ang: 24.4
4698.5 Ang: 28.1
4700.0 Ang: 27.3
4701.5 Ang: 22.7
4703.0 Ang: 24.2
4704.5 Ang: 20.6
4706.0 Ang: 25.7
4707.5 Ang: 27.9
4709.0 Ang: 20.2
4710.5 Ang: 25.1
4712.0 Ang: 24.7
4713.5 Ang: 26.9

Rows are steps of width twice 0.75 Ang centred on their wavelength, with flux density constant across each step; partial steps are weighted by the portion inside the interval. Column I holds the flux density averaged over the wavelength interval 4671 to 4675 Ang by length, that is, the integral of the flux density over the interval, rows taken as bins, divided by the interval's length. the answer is 26.7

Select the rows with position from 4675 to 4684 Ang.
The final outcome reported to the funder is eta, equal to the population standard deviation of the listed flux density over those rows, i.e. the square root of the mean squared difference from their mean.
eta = 3.35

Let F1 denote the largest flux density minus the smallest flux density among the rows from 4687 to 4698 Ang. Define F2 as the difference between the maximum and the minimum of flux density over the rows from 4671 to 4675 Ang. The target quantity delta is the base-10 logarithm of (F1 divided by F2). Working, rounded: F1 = 6.7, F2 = 4.9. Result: 0.1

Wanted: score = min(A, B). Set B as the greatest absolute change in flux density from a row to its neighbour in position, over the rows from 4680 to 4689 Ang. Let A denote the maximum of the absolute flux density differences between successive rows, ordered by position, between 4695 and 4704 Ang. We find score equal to 3.4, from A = 4.6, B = 3.4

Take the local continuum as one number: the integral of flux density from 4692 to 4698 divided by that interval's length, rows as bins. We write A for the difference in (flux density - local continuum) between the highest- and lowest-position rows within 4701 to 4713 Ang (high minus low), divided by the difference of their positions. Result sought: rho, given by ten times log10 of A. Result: -7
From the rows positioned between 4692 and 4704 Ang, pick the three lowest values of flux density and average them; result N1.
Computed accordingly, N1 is 23.8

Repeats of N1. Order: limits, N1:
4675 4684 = 22.1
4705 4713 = 23.3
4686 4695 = 26.2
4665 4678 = 22.8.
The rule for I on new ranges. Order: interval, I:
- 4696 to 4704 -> 25.2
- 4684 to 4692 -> 27.7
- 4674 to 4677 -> 29.4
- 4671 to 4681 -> 26.1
